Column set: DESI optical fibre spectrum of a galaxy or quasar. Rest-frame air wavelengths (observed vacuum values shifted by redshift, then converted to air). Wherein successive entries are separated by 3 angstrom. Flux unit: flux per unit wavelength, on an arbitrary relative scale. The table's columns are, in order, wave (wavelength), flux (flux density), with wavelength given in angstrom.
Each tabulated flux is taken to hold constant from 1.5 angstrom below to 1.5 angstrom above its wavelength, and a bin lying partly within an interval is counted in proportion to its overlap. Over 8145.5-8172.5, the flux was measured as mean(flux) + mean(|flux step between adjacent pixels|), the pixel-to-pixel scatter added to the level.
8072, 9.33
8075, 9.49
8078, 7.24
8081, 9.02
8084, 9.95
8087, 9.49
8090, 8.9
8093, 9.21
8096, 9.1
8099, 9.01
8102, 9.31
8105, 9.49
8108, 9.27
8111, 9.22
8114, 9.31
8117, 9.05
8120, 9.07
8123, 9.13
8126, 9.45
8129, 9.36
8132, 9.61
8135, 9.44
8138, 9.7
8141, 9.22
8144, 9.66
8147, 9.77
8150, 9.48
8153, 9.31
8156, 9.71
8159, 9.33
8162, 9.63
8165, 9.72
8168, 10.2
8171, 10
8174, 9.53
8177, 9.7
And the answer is 10.0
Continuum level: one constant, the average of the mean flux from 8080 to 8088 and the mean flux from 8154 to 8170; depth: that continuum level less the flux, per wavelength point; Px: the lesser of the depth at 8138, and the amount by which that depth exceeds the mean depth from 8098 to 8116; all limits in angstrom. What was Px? -0.43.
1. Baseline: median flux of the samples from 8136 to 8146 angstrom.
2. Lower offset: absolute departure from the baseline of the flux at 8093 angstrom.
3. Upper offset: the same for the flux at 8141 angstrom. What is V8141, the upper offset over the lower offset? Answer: 1.0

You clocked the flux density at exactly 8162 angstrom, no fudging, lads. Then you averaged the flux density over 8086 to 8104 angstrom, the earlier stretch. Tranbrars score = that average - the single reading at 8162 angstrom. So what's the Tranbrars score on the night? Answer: -0.5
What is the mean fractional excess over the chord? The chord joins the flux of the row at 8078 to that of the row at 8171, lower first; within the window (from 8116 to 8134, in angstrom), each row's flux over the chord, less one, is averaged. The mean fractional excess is 0.08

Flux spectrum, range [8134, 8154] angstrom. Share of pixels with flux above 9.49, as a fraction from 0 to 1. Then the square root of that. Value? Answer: 0.65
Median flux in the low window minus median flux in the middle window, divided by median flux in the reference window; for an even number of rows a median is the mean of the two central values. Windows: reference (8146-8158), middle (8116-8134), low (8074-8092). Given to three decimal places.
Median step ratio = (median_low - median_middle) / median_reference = 0.001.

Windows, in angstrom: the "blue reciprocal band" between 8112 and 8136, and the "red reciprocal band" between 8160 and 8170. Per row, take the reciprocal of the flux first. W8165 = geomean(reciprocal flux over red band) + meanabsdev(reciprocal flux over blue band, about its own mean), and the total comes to 0.103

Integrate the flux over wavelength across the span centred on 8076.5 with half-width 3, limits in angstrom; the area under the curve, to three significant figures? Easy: 50.2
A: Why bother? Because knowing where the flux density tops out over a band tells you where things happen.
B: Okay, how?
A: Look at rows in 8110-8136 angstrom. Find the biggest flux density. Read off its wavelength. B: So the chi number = 8132 angstrom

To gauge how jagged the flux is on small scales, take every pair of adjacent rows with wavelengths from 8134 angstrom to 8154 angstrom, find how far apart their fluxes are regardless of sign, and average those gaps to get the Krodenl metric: 0.29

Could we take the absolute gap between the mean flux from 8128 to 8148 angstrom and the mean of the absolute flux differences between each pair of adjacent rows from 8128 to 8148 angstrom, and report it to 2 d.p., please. 9.25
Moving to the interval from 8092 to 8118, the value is 9.06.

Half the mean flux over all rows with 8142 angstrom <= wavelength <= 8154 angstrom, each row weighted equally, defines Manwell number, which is 4.78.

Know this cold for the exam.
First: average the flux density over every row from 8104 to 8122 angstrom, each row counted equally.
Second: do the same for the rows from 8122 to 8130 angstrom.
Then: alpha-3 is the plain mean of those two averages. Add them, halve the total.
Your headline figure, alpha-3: 9.27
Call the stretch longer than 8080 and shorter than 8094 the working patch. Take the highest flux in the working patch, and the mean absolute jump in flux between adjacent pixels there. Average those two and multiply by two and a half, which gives 13.2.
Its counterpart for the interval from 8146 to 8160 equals 12.6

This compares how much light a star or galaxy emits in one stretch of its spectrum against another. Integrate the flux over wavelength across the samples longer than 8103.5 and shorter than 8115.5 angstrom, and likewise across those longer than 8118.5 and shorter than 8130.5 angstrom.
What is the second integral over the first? 0.992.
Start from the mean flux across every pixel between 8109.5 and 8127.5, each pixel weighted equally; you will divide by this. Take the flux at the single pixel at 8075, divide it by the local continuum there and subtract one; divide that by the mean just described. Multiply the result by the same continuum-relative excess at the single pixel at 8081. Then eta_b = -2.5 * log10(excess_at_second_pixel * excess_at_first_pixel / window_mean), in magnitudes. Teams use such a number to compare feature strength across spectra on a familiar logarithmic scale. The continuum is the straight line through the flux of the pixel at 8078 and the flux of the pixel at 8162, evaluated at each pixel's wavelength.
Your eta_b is 5.2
